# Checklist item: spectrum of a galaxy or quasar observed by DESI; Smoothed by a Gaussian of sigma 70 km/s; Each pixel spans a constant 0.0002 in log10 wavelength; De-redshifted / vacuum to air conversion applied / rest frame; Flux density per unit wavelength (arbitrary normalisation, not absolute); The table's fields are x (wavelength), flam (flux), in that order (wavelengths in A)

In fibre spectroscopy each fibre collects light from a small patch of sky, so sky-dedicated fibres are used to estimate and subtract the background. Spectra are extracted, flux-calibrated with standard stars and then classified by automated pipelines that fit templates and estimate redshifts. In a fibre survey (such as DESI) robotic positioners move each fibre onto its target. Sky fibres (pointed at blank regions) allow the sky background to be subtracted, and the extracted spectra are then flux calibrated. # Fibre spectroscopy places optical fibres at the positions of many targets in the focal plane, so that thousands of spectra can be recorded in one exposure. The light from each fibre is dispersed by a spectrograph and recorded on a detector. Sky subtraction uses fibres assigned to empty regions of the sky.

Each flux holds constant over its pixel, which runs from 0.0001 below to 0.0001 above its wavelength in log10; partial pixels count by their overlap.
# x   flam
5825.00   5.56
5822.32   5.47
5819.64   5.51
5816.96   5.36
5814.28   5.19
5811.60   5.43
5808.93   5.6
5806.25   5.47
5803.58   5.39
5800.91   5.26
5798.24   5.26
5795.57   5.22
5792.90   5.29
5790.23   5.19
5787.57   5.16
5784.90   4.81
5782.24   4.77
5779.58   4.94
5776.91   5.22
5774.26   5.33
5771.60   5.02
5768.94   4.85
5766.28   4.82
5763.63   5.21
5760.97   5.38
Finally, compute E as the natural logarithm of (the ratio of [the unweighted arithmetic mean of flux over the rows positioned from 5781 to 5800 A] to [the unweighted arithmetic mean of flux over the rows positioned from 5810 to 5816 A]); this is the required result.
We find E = -0.04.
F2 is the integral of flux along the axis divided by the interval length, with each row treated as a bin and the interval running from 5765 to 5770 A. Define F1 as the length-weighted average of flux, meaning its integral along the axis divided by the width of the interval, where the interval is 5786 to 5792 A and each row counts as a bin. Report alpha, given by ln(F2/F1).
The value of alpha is -0.067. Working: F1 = 5.17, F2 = 4.8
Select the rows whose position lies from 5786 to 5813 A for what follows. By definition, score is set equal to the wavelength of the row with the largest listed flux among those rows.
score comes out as 5808.93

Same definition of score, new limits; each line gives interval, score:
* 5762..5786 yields 5774.26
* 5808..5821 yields 5808.93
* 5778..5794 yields 5792.90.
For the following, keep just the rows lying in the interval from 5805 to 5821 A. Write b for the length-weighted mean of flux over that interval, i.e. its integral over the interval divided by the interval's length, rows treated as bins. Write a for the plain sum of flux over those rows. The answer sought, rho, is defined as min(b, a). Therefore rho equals 5.42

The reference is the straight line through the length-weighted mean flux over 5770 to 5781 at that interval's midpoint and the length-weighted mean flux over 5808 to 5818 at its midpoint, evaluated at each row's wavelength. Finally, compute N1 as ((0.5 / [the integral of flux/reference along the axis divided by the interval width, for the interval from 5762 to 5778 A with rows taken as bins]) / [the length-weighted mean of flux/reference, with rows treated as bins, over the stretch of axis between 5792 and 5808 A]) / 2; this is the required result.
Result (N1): 0.249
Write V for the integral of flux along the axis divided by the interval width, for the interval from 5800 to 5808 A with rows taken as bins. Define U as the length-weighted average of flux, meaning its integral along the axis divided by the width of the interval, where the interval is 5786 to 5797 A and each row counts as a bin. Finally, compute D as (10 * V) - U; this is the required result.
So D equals 48.7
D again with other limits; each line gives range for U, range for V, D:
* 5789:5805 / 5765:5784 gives 44.6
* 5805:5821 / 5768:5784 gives 44.8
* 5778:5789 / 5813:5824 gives 49.0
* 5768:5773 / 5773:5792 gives 45.7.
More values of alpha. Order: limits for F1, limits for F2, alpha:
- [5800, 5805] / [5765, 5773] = -0.087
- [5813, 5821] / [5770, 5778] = -0.033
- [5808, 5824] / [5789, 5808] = -0.023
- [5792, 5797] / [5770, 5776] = -0.016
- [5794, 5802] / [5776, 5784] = -0.058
